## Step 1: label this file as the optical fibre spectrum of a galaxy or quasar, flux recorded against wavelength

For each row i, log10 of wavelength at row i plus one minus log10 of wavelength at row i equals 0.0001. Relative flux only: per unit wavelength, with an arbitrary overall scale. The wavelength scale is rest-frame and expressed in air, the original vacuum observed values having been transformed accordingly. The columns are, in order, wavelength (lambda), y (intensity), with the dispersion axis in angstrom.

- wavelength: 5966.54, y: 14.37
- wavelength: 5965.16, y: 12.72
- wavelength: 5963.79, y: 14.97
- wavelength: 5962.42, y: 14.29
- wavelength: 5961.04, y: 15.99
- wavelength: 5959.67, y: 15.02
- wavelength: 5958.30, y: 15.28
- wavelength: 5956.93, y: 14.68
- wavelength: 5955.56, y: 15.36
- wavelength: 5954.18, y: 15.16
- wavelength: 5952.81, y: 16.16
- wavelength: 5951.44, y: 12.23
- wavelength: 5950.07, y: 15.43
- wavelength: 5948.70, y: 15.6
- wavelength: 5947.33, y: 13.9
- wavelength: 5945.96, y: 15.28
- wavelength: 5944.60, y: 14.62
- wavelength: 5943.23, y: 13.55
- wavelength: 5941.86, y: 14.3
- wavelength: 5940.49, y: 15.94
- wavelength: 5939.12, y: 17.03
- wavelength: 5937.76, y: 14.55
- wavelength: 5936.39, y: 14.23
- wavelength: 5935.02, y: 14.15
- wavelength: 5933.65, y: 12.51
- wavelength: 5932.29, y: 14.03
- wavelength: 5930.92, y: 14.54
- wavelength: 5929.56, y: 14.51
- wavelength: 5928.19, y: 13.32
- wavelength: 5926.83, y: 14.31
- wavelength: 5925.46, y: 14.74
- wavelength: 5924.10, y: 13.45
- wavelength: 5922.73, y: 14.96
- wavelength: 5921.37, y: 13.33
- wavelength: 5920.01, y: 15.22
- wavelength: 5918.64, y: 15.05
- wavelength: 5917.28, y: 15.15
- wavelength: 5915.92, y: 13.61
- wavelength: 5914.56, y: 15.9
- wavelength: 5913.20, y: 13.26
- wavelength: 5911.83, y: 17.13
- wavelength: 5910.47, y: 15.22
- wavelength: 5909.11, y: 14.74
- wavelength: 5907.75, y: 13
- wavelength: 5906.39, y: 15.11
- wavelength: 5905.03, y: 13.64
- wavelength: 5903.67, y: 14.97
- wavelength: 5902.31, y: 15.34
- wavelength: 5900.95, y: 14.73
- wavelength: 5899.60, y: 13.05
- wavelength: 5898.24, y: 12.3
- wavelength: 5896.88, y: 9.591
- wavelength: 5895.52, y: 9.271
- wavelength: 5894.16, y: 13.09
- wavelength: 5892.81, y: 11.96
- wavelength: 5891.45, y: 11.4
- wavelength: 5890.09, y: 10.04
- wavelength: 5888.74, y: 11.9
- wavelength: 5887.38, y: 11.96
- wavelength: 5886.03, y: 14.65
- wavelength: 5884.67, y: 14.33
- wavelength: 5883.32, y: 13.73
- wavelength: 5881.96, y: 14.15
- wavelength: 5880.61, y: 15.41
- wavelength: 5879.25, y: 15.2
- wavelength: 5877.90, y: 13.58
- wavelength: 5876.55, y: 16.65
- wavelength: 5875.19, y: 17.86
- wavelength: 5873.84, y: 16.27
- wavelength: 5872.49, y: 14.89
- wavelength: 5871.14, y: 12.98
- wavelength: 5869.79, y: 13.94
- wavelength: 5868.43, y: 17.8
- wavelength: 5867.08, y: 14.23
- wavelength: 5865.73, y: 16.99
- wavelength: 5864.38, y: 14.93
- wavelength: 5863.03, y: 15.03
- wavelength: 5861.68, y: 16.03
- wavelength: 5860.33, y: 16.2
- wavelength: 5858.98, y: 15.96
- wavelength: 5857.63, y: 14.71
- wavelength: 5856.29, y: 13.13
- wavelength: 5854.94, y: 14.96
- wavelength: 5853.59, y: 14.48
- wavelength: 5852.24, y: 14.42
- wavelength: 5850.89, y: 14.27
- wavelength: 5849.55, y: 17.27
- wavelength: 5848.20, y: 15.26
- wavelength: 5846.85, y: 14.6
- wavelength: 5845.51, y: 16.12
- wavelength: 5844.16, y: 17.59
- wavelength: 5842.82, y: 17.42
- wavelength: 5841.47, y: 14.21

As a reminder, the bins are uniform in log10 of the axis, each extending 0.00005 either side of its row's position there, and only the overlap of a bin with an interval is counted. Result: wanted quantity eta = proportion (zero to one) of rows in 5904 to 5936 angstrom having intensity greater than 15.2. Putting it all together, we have 0.17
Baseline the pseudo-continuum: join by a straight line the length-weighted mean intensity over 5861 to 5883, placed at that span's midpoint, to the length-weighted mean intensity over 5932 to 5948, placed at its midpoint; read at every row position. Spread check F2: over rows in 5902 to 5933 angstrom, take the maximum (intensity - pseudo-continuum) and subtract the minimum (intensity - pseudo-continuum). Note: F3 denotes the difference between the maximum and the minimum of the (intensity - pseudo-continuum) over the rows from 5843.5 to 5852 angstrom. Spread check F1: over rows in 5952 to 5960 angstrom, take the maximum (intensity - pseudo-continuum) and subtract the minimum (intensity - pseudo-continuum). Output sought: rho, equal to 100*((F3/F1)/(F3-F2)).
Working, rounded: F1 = 1.4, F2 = 4.18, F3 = 3.2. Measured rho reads -241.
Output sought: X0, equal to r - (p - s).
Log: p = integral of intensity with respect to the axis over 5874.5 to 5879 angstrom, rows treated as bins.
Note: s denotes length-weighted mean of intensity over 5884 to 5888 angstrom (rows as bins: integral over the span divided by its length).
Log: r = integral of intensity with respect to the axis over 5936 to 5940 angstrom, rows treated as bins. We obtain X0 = 3.4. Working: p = 71.8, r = 61.5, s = 13.7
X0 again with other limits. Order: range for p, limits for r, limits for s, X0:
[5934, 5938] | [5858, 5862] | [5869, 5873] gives 21.4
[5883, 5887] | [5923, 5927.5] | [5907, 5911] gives 21.7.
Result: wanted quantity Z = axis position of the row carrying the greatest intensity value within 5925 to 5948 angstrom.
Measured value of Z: 5939.12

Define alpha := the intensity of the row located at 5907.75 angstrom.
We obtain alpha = 13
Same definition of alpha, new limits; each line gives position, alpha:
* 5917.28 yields 15.15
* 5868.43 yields 17.8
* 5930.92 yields 14.54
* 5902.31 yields 15.34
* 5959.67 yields 15.02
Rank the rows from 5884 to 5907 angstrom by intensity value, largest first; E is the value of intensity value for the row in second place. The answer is 15.11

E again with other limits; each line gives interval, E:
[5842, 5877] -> 17.8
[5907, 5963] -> 17.03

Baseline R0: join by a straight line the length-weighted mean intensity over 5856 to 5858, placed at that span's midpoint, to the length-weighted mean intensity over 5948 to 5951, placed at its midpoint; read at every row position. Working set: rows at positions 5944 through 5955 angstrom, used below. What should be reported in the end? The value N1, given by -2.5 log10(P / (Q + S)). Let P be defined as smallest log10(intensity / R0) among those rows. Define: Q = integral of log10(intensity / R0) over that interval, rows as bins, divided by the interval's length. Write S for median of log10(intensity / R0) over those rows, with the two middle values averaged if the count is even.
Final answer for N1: -2.0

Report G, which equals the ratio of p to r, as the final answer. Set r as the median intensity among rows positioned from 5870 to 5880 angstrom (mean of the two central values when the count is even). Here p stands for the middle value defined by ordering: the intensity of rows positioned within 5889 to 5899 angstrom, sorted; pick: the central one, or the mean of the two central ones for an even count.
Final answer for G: 0.75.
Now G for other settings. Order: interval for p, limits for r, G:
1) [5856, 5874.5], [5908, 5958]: 1.02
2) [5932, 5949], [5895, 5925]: 0.97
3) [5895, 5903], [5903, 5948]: 0.87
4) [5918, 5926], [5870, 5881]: 0.97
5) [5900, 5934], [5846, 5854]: 1.01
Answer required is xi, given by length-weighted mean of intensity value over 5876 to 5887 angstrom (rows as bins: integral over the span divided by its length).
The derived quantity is 14.6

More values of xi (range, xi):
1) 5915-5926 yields 14.5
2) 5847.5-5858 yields 14.8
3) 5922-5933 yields 14.2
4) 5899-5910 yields 14.4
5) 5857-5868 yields 15.6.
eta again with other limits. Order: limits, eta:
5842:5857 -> 0.45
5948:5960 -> 0.56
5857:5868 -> 0.50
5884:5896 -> 0.00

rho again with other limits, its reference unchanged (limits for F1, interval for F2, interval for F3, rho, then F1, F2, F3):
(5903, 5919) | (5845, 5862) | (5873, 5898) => 47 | 4.2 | 4.06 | 8.3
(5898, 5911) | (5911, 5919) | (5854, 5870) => 162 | 3.1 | 3.85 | 4.8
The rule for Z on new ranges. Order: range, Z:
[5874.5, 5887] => 5875.19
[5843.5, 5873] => 5868.43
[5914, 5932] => 5914.56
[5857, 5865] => 5860.33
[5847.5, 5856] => 5849.55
